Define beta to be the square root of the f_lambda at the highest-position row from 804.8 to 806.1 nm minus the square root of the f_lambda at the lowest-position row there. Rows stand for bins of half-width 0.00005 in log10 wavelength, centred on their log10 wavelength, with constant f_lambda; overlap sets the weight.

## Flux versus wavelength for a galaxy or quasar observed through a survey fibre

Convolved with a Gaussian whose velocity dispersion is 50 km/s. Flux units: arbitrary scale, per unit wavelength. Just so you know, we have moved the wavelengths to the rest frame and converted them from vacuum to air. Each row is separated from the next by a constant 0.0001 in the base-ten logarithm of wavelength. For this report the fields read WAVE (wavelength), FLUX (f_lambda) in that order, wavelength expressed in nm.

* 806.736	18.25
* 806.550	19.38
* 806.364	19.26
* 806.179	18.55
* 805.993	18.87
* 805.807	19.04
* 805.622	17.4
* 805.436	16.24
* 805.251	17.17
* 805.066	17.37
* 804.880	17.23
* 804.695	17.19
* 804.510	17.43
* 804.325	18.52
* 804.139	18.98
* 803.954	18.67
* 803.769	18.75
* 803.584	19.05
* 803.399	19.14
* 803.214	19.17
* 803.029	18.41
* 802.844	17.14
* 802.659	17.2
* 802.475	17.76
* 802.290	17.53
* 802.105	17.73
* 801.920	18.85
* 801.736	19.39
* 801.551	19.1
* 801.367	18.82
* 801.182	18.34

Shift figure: 0.19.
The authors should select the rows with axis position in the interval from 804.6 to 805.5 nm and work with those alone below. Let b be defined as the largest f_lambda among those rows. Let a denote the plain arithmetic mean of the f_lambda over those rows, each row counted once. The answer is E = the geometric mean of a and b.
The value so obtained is 17.2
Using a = 17.0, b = 17.37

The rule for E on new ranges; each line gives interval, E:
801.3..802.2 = 19.1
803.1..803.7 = 19.1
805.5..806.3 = 18.8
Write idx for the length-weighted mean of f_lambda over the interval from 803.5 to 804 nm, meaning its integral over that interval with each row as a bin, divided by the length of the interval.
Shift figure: 18.8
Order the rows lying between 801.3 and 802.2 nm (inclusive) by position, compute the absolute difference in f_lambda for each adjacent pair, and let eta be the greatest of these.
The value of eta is 1.12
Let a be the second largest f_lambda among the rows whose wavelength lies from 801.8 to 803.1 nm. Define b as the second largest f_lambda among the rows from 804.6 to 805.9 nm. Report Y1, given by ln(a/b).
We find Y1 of 0.06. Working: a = 18.41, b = 17.4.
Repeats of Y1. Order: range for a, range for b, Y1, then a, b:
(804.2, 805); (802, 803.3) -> -0.05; 17.43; 18.41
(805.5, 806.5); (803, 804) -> -0.01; 19.04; 19.14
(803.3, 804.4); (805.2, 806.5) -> 0.00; 19.05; 19.04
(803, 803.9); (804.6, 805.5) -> 0.11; 19.14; 17.23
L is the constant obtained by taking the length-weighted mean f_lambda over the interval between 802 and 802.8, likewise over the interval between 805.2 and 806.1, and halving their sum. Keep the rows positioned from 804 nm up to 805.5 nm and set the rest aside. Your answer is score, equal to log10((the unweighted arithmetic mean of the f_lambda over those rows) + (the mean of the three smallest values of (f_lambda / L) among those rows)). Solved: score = 1.27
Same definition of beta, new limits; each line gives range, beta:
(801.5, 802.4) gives -0.18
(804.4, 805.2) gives -0.01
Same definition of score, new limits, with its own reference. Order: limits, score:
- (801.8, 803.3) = 1.28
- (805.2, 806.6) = 1.28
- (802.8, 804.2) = 1.29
